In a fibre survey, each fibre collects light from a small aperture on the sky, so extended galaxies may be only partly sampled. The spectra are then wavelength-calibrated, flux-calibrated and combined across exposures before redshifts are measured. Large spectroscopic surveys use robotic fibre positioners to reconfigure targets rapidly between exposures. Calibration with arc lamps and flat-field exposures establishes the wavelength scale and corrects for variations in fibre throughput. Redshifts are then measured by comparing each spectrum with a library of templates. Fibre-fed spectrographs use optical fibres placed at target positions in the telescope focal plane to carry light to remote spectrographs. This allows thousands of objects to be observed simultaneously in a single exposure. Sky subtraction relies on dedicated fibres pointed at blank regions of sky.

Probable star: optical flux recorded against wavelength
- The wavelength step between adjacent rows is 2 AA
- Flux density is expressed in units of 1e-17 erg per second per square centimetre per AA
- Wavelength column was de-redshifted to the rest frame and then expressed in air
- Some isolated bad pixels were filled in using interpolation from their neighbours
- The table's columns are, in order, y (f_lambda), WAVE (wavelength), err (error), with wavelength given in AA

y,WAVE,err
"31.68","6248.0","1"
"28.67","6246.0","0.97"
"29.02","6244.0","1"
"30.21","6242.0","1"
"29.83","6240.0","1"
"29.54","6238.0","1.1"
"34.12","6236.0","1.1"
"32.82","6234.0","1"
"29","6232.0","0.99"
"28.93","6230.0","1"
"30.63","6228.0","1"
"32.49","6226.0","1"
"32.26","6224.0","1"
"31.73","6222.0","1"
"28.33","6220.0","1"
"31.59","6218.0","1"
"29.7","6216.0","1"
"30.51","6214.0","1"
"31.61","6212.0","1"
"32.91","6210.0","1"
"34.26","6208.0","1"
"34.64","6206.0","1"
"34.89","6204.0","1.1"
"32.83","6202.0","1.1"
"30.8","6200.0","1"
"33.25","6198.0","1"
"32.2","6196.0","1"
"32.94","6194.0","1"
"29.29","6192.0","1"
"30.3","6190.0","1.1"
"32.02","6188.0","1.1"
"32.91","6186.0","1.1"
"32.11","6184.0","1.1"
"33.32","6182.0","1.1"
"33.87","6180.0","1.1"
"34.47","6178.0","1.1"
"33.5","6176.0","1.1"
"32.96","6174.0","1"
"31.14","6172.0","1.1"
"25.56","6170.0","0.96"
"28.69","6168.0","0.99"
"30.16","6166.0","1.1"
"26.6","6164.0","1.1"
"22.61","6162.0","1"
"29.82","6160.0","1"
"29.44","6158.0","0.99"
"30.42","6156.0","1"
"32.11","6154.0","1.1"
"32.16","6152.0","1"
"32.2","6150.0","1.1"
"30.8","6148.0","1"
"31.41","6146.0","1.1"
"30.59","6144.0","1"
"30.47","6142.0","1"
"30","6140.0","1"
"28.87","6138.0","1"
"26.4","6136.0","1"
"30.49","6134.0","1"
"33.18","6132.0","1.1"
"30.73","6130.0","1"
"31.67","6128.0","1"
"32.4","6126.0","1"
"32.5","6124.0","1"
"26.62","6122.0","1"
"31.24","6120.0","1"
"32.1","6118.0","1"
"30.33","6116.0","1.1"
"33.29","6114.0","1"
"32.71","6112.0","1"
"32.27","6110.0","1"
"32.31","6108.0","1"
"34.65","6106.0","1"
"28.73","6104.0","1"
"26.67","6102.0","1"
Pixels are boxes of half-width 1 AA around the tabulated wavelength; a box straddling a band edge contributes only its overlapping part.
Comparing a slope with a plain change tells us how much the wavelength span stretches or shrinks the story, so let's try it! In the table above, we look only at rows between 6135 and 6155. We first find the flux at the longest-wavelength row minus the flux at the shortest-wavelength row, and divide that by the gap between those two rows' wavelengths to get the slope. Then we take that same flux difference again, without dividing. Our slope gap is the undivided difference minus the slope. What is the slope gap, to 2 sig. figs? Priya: 5.4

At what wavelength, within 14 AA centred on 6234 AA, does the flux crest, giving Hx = 6236.0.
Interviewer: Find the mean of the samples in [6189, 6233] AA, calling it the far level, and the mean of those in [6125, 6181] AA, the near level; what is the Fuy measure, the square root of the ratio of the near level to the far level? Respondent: 0.982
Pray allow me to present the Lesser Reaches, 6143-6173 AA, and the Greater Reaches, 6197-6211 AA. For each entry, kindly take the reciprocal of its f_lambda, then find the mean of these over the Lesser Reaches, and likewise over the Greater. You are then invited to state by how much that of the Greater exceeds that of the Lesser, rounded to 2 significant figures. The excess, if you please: -0.0041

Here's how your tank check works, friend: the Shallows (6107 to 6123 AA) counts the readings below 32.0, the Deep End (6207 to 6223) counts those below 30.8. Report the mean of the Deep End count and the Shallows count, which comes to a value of 3.0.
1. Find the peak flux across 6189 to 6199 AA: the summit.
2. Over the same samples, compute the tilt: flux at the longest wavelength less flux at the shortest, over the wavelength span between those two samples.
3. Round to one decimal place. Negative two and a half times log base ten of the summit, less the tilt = -4.2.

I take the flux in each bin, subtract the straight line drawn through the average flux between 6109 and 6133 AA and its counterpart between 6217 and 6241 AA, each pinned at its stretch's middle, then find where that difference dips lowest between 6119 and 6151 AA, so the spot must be 6136.0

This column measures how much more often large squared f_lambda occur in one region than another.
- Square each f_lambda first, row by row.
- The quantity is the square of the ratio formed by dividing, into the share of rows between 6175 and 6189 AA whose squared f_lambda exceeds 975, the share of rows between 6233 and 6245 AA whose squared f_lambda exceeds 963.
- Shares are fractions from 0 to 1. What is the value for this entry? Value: 9.0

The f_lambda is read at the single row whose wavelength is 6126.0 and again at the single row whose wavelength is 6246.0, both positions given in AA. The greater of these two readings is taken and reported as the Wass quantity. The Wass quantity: 32.4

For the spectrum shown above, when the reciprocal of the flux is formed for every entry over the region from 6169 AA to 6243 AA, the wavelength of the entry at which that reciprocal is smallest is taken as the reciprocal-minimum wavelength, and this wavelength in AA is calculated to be 6204.0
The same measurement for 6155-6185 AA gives 6178.0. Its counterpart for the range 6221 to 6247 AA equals 6236.0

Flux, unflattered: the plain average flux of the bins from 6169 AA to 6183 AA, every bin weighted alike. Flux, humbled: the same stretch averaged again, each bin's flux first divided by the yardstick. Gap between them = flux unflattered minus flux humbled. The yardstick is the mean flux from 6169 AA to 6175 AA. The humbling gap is 31.0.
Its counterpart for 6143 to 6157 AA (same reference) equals 30.3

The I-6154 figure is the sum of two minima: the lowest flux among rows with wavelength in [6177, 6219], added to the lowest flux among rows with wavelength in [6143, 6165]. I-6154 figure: 52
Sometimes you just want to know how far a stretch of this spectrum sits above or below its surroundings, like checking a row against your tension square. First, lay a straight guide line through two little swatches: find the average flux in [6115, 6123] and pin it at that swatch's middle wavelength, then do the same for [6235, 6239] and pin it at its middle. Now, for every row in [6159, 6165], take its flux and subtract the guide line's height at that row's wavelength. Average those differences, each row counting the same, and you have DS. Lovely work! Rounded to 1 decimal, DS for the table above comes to -4.4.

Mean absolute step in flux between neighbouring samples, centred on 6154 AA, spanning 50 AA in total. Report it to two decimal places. 1.99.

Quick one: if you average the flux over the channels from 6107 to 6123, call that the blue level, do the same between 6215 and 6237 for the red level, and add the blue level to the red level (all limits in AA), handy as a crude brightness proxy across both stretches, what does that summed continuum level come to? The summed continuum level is 62.4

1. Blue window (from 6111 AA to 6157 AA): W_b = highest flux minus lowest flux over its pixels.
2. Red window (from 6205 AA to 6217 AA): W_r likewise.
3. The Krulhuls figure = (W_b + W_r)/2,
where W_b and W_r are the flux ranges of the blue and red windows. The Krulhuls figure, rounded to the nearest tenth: 5.9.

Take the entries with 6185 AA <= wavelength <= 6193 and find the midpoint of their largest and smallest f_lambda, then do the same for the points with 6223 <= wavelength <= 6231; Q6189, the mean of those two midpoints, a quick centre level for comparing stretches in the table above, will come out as 30.9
